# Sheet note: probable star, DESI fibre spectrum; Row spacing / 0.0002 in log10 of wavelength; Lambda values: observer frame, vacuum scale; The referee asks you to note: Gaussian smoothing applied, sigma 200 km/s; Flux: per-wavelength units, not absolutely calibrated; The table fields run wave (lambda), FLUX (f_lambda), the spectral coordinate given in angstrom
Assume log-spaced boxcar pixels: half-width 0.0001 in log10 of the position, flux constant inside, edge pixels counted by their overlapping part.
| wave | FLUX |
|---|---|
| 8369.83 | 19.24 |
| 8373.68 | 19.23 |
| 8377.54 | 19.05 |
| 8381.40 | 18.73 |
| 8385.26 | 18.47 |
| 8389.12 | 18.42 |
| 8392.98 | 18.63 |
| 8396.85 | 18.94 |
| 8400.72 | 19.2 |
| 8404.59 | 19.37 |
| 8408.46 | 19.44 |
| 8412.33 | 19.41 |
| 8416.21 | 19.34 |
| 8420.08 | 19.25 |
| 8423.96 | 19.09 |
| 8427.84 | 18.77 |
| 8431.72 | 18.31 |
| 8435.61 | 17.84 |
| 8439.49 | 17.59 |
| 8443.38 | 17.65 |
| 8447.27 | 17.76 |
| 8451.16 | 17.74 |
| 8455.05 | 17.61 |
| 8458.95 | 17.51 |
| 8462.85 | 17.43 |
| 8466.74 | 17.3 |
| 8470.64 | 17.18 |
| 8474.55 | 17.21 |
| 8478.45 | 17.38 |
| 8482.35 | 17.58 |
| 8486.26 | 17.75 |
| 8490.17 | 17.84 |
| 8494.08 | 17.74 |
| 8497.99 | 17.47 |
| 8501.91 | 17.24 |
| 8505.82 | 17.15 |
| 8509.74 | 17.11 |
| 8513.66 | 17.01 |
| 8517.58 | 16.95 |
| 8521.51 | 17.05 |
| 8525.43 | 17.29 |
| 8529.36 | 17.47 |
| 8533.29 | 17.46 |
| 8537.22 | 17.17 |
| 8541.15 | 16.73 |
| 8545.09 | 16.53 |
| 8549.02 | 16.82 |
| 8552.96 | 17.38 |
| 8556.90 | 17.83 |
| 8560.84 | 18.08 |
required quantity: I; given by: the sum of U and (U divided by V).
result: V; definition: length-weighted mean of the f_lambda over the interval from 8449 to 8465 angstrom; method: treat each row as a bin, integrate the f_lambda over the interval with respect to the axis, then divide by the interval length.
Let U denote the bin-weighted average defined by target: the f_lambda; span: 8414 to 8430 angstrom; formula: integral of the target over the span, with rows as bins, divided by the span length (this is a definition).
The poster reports 20.2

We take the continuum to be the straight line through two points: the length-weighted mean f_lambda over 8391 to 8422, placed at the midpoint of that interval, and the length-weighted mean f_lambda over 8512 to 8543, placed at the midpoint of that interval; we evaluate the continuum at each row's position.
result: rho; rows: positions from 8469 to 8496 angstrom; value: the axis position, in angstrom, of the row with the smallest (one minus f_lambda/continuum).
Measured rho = 8490.17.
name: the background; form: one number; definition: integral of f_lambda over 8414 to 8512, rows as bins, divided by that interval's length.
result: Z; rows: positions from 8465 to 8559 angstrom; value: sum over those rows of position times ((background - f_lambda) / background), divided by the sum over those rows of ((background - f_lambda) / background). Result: 8517.3 angstrom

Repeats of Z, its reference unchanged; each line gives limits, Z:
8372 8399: 8384.1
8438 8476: 8463.6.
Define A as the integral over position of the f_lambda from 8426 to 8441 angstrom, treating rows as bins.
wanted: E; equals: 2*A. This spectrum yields 544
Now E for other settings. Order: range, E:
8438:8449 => 389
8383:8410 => 1021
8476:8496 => 706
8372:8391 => 713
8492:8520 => 965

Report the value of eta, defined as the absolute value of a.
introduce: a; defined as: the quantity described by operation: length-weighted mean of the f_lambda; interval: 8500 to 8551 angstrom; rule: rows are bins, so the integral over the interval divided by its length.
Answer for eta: 17.1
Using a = 17.1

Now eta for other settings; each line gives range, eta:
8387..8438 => 18.9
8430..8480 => 17.6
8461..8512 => 17.4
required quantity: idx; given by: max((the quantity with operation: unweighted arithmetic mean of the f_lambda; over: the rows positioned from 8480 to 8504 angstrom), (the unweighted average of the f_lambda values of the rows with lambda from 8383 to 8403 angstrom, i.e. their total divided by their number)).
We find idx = 18.7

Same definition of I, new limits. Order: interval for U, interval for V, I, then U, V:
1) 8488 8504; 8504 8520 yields 18.6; 17.6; 17.0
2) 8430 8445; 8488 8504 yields 18.9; 17.8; 17.6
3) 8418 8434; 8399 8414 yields 19.8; 18.8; 19.4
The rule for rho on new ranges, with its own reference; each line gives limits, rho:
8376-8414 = 8412.33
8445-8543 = 8533.29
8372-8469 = 8412.33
